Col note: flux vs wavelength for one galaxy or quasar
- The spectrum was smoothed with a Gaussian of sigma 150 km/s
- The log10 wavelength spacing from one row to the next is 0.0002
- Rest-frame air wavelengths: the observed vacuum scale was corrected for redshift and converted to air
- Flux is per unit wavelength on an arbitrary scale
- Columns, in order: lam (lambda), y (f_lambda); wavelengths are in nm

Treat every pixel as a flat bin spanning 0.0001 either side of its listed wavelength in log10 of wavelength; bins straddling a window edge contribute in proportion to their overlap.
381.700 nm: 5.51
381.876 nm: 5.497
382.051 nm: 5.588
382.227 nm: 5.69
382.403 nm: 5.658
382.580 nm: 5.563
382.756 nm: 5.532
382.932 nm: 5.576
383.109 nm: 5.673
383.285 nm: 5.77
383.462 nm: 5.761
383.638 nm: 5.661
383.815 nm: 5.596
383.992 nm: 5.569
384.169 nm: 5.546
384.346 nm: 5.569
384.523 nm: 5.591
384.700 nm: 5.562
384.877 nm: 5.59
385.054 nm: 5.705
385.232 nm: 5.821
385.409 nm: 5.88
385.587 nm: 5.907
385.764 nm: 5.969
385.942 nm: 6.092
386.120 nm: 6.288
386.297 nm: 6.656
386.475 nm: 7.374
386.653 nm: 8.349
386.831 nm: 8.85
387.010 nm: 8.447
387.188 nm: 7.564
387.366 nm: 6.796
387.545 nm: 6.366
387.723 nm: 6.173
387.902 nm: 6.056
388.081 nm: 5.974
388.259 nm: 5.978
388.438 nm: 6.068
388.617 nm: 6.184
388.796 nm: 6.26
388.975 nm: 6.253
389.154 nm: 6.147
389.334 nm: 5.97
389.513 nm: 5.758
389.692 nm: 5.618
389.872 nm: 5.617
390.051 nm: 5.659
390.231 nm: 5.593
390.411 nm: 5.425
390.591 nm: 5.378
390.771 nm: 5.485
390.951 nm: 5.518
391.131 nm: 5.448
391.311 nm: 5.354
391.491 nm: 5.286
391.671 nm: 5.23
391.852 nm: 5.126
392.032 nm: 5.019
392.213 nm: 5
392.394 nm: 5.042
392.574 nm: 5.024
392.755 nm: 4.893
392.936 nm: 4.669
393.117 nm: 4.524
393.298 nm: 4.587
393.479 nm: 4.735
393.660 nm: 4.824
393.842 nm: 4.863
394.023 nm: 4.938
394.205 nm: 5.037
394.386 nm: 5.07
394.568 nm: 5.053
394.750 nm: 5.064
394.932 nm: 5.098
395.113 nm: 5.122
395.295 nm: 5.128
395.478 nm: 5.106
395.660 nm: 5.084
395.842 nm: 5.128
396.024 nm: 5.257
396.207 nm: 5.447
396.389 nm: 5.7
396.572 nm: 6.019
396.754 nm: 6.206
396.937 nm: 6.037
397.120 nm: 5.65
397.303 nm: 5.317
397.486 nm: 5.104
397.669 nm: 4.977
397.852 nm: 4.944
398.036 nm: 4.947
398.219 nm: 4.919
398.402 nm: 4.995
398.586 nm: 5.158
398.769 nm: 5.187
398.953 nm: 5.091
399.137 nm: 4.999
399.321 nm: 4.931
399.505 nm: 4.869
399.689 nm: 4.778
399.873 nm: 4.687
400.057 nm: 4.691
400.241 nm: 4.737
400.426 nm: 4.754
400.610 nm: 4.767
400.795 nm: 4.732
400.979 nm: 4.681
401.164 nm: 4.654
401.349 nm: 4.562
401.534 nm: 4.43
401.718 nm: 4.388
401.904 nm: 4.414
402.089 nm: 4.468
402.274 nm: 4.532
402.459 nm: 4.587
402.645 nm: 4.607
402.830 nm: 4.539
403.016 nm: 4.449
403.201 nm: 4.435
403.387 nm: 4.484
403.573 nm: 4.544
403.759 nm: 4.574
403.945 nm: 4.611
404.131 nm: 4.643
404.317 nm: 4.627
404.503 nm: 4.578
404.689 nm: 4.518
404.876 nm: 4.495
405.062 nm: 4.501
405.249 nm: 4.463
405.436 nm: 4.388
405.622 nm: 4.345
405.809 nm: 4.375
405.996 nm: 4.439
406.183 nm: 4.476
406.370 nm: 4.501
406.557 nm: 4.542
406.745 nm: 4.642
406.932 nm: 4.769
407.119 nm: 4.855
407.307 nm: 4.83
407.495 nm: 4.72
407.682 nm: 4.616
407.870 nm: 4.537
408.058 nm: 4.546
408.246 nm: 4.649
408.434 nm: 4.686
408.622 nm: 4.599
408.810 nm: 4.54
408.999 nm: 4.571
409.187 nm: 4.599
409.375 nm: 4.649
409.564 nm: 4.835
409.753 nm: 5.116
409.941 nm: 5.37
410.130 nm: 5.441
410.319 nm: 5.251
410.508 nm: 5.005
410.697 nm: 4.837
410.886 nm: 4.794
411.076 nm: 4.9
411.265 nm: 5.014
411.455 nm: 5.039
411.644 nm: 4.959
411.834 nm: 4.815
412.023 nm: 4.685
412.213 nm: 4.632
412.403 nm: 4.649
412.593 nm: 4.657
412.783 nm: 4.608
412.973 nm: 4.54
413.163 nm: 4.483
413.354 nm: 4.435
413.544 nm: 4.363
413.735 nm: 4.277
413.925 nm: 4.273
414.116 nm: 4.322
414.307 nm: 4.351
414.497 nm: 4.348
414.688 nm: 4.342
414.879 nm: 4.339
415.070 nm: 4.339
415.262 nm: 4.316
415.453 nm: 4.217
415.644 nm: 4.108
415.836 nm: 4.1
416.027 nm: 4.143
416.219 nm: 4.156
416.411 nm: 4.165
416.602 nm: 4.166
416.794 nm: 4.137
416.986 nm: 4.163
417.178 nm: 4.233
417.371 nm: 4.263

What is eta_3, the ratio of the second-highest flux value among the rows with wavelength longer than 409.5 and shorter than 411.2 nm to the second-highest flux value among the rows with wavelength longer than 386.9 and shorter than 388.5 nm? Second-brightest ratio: 0.71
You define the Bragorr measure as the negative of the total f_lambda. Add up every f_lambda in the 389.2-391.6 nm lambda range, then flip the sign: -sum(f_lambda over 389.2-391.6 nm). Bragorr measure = -72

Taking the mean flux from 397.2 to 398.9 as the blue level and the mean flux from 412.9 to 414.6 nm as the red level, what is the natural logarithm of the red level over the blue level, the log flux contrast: -0.15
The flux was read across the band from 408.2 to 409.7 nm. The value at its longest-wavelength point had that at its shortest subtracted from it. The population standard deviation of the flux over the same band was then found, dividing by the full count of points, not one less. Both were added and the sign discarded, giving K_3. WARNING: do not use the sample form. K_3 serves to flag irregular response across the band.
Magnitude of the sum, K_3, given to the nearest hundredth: 0.27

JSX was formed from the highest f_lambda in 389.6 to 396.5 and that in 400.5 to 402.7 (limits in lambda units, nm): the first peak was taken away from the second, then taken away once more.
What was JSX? -6.6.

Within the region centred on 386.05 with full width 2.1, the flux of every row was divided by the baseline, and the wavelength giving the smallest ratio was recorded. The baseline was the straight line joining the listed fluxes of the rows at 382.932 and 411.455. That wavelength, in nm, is 385.054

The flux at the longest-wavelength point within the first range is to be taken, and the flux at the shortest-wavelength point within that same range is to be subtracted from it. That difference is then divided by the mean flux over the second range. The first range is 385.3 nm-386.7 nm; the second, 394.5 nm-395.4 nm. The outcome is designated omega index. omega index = 0.48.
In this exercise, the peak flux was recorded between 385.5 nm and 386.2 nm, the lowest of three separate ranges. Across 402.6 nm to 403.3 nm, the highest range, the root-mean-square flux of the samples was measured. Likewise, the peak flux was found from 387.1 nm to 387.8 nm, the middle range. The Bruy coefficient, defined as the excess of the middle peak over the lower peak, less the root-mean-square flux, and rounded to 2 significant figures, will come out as -3.2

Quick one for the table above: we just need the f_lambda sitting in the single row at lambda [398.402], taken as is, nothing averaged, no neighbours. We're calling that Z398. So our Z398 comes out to 4.995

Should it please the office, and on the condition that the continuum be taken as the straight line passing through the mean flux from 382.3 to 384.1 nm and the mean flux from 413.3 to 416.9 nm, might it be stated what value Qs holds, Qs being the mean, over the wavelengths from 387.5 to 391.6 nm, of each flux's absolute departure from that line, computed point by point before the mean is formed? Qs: 0.44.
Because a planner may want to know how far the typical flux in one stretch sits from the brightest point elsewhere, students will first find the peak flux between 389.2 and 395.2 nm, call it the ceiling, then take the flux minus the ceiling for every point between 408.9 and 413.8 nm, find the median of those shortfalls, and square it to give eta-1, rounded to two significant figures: 1.5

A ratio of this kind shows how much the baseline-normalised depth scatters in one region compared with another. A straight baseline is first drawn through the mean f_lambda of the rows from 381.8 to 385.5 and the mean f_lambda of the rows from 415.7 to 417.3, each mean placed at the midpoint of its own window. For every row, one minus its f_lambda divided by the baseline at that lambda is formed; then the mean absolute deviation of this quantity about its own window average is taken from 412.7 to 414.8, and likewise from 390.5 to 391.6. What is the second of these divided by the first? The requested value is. 0.8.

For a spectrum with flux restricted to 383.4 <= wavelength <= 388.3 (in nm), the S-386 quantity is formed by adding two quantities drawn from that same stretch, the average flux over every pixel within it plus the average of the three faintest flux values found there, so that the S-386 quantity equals 11.9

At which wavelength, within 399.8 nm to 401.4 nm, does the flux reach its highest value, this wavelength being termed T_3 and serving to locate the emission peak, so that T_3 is 400.610 nm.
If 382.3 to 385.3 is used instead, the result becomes 385.232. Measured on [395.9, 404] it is 396.754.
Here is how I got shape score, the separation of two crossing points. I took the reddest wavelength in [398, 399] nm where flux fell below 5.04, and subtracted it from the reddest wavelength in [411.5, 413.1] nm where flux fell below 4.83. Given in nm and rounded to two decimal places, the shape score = 14.57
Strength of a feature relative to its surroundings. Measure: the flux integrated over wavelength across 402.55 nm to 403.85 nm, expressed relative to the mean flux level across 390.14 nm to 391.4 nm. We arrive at 1.08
